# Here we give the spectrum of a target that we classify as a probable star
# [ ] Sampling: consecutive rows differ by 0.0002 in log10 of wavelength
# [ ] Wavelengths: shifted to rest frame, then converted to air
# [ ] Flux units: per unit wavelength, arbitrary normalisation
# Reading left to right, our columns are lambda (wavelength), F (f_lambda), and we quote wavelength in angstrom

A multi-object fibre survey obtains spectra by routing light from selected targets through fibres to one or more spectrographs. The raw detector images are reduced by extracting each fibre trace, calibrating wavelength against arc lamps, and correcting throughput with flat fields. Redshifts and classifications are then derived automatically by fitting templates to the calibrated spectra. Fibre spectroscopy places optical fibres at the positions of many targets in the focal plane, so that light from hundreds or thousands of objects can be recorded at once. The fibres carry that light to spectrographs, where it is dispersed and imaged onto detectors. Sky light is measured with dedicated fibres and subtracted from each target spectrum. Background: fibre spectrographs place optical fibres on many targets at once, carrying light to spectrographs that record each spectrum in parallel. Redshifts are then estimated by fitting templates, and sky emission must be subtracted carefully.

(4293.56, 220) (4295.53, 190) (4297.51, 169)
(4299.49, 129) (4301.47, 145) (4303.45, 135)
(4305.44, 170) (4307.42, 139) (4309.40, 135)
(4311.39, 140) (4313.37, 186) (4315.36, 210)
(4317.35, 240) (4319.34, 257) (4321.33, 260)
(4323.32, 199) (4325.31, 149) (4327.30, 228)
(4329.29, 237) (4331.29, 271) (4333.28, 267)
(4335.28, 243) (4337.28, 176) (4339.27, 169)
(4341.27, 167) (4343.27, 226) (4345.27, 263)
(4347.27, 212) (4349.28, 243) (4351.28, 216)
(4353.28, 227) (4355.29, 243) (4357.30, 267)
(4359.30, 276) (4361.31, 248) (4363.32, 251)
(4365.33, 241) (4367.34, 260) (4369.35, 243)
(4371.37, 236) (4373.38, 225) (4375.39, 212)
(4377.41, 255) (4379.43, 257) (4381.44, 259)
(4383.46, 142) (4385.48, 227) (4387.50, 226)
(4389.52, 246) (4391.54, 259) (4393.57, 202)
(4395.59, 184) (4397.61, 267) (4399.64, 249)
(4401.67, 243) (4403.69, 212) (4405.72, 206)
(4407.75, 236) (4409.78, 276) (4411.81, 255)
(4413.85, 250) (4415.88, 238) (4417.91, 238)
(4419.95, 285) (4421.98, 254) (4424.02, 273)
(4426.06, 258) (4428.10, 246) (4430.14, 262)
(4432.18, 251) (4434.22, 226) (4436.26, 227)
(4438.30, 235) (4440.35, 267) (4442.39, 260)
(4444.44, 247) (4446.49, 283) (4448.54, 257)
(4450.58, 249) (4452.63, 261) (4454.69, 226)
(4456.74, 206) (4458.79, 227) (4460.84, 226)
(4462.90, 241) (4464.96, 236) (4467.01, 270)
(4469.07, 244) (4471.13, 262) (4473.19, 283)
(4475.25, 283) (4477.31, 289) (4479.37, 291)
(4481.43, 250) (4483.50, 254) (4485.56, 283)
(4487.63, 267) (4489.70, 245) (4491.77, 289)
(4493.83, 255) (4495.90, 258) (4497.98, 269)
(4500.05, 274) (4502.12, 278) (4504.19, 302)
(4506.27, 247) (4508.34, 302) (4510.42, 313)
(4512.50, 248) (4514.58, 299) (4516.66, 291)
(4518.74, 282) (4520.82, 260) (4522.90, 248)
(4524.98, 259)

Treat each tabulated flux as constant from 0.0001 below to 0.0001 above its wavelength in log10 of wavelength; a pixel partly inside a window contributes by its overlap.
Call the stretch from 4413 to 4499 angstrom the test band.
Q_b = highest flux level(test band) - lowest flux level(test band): 85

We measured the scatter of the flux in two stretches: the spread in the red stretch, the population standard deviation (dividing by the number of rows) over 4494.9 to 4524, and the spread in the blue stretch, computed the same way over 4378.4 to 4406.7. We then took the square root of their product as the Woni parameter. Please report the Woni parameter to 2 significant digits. 27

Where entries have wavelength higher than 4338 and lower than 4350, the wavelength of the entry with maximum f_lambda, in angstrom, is 4345.27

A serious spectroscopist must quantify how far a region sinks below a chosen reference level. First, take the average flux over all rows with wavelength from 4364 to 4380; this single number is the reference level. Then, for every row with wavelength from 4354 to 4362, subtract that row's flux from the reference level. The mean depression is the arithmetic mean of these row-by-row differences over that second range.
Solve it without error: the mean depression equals -17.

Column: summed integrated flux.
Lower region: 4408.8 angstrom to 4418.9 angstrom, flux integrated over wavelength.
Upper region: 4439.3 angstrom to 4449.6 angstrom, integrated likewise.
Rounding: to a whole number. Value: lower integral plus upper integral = 5244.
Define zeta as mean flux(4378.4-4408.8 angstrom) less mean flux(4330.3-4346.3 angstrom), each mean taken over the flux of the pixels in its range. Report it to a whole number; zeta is 5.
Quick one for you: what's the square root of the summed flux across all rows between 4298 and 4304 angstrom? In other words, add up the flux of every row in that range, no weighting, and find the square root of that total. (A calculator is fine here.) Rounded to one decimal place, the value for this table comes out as 20.2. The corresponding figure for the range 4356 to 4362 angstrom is 28.1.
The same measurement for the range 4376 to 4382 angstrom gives 27.8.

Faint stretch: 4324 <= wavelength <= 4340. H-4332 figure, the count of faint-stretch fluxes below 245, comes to 6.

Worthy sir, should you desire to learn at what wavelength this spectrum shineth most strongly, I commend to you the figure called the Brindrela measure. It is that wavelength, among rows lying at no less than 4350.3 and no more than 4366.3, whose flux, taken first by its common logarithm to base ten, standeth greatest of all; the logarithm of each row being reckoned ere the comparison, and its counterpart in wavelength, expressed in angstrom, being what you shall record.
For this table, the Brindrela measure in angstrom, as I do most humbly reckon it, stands 4359.30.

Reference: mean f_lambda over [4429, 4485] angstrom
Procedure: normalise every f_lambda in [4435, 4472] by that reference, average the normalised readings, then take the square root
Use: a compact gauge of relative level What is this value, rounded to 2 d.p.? 0.99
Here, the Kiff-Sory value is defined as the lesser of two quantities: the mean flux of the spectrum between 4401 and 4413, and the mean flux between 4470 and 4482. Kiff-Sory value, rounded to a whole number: 238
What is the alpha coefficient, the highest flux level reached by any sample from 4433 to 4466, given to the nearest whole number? 283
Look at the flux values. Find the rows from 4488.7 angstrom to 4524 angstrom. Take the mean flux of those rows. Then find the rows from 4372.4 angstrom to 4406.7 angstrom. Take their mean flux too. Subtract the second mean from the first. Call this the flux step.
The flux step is 46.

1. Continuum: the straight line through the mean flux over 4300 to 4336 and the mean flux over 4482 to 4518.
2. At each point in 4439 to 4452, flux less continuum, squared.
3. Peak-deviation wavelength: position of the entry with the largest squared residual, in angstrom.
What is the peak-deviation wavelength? 4446.49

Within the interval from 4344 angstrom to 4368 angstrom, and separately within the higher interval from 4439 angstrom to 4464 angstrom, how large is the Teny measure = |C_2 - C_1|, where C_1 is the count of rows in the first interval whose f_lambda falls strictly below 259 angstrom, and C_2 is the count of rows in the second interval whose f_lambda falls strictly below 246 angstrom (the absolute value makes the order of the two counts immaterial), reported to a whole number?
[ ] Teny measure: 3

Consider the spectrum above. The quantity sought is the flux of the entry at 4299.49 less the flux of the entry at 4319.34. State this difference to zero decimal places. -128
